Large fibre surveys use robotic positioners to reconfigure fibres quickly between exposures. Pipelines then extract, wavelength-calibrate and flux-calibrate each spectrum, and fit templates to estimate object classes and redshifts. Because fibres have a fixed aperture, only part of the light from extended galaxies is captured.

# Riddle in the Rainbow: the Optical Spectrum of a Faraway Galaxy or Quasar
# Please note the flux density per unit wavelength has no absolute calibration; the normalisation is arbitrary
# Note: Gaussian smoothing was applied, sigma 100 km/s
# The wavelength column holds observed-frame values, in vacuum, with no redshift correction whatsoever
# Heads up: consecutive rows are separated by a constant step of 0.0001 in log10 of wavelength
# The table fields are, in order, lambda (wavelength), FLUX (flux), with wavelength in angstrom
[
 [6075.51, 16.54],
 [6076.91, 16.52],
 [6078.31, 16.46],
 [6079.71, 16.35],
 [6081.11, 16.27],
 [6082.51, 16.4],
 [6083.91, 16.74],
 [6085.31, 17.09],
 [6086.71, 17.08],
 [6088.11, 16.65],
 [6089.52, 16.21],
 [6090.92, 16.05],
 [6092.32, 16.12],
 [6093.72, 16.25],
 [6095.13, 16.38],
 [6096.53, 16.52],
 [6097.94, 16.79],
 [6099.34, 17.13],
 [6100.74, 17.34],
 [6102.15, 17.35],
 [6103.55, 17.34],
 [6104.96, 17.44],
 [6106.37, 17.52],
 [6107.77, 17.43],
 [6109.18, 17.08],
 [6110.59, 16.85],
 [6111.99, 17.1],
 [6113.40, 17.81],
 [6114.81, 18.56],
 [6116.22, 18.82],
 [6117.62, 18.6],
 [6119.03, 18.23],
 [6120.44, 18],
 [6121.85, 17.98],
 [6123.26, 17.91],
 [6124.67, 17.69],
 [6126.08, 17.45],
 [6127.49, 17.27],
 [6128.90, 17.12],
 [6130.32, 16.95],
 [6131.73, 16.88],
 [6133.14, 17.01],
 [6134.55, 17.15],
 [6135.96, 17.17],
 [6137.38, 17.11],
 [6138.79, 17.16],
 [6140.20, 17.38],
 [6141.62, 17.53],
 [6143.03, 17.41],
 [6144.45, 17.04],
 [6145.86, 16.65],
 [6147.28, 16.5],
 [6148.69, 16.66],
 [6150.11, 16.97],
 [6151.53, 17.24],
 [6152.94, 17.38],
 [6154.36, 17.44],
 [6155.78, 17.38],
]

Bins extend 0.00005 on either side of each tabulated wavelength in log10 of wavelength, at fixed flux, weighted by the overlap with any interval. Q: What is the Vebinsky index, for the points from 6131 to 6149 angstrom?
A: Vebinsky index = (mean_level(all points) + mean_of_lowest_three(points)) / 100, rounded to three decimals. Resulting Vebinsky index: 0.337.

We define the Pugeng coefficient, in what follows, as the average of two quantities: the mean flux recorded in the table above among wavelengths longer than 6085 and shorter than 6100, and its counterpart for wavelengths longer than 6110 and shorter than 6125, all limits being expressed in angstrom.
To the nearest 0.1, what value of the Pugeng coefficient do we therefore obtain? 17.3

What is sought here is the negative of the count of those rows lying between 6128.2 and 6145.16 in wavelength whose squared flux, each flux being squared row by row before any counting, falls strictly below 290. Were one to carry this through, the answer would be -3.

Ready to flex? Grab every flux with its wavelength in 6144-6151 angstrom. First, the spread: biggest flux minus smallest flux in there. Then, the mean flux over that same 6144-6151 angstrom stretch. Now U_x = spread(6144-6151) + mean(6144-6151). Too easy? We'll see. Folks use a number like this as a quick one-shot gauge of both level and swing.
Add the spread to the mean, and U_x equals 17.3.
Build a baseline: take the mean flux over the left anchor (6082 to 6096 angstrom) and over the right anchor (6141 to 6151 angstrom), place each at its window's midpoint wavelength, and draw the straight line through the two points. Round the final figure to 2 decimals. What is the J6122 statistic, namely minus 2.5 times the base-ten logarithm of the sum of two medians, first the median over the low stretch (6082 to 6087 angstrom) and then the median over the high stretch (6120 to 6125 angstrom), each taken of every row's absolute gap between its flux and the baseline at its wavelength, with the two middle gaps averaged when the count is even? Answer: -0.52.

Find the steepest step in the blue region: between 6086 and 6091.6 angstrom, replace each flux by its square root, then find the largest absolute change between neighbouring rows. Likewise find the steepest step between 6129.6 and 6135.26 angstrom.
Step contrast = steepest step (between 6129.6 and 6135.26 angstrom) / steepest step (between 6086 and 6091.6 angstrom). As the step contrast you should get 0.31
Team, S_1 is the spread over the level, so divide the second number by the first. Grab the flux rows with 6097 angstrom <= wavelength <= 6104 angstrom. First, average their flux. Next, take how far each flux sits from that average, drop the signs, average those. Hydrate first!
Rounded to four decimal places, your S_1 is 0.0107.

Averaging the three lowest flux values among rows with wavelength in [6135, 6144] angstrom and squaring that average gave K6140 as 294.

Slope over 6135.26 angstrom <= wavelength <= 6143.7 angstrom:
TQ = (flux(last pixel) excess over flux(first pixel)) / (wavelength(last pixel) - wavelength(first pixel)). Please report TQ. 0.034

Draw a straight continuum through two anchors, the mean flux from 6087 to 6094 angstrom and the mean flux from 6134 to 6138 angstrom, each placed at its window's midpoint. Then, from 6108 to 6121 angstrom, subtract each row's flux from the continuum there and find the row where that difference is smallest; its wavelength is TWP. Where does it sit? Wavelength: 6116.22 angstrom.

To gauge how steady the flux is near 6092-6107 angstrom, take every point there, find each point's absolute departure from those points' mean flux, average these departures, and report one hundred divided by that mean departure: 214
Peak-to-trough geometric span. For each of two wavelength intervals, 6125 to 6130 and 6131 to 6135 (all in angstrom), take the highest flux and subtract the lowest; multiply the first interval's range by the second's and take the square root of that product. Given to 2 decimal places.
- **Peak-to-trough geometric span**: 0.30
